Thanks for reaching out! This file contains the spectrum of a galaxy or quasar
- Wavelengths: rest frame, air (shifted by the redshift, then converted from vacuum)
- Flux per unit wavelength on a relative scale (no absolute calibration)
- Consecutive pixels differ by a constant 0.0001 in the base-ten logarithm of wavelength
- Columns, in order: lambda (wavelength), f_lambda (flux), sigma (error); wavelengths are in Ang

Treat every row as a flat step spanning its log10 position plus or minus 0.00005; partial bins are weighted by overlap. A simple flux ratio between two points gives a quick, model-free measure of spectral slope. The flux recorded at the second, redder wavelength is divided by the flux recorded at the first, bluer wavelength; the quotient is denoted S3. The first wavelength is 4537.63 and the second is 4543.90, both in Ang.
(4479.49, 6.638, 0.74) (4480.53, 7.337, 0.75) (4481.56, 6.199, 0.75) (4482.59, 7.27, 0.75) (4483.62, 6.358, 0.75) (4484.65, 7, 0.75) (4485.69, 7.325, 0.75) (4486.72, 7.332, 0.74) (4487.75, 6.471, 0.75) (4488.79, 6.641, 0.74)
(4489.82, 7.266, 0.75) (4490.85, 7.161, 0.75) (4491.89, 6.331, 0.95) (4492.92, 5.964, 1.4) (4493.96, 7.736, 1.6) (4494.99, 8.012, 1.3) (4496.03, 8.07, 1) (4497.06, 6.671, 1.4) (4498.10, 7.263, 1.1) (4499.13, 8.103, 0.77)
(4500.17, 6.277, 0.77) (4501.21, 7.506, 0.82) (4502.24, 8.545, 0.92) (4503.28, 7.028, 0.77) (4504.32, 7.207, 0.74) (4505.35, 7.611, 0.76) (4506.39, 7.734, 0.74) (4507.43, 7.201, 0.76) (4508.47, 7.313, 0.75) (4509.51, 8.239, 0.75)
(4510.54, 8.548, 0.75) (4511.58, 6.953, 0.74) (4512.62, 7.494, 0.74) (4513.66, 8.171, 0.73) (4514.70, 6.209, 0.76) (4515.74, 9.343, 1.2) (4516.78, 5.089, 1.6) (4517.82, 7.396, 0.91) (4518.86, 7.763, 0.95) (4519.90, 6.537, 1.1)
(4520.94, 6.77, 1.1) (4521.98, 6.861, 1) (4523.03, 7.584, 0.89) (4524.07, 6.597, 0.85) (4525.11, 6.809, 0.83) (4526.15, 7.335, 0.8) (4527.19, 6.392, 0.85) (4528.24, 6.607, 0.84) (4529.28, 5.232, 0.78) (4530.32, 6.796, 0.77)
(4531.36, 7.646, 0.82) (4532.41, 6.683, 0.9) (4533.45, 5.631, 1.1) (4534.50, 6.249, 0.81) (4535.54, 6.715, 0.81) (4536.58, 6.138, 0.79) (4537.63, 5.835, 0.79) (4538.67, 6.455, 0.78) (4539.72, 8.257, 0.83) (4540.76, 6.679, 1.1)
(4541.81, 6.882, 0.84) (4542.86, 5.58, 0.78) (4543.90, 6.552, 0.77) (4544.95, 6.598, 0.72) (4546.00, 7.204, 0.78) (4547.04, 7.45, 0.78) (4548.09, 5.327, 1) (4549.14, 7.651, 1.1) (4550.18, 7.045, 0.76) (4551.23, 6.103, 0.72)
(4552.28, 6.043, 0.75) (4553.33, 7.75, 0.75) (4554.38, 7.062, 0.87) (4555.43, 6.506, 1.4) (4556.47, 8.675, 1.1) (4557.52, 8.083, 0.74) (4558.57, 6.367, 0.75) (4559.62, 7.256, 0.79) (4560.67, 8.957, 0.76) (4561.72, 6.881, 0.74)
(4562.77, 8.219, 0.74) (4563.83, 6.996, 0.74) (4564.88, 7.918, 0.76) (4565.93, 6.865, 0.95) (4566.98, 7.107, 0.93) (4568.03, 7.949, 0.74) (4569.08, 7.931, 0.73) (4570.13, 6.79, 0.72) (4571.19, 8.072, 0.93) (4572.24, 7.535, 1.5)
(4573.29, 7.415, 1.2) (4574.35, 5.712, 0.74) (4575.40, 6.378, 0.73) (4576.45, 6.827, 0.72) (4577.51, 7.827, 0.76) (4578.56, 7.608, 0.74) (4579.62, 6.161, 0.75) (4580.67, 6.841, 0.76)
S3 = 1.12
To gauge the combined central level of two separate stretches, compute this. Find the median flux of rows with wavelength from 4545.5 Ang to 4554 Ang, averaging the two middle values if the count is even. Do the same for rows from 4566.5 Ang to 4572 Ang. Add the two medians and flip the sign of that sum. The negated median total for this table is -15.1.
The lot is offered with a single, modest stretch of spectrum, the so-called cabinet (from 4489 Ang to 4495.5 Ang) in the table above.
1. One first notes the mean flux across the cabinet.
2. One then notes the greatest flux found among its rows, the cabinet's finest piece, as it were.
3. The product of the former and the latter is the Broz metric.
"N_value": 57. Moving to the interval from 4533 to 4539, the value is 41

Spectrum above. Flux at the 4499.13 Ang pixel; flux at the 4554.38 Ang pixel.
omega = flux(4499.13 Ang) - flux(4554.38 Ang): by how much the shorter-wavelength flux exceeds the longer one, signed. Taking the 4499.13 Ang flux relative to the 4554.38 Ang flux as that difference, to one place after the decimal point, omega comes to 1.0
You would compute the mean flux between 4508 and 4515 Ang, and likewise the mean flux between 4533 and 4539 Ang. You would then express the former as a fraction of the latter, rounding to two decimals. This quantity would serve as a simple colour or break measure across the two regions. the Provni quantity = 1.23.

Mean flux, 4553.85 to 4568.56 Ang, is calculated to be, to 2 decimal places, 7.49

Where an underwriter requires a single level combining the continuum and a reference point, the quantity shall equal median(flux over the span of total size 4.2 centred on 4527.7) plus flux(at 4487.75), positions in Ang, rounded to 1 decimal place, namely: 13.0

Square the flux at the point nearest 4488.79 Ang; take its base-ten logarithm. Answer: 1.64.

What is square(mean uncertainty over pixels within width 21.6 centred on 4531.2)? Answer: 0.76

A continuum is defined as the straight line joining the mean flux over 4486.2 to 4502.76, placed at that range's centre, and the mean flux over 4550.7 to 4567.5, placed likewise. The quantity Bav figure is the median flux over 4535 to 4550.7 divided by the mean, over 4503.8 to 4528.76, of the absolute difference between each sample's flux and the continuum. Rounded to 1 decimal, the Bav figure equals 10.4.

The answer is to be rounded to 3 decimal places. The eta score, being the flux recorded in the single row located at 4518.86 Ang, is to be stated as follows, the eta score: 7.763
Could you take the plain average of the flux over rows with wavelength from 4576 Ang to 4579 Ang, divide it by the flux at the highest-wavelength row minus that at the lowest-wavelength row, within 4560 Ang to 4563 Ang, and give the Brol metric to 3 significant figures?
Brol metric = -10.1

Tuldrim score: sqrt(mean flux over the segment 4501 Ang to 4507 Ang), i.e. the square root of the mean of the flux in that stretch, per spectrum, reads 2.76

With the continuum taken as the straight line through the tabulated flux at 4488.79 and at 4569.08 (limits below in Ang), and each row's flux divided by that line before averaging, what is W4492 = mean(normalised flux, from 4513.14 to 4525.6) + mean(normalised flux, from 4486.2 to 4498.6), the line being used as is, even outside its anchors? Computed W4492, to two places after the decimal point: 2.05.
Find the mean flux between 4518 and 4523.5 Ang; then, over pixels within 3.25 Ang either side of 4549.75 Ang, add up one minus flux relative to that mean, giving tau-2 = 0.4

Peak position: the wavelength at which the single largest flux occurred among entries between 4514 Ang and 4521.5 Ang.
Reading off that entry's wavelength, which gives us 4515.74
